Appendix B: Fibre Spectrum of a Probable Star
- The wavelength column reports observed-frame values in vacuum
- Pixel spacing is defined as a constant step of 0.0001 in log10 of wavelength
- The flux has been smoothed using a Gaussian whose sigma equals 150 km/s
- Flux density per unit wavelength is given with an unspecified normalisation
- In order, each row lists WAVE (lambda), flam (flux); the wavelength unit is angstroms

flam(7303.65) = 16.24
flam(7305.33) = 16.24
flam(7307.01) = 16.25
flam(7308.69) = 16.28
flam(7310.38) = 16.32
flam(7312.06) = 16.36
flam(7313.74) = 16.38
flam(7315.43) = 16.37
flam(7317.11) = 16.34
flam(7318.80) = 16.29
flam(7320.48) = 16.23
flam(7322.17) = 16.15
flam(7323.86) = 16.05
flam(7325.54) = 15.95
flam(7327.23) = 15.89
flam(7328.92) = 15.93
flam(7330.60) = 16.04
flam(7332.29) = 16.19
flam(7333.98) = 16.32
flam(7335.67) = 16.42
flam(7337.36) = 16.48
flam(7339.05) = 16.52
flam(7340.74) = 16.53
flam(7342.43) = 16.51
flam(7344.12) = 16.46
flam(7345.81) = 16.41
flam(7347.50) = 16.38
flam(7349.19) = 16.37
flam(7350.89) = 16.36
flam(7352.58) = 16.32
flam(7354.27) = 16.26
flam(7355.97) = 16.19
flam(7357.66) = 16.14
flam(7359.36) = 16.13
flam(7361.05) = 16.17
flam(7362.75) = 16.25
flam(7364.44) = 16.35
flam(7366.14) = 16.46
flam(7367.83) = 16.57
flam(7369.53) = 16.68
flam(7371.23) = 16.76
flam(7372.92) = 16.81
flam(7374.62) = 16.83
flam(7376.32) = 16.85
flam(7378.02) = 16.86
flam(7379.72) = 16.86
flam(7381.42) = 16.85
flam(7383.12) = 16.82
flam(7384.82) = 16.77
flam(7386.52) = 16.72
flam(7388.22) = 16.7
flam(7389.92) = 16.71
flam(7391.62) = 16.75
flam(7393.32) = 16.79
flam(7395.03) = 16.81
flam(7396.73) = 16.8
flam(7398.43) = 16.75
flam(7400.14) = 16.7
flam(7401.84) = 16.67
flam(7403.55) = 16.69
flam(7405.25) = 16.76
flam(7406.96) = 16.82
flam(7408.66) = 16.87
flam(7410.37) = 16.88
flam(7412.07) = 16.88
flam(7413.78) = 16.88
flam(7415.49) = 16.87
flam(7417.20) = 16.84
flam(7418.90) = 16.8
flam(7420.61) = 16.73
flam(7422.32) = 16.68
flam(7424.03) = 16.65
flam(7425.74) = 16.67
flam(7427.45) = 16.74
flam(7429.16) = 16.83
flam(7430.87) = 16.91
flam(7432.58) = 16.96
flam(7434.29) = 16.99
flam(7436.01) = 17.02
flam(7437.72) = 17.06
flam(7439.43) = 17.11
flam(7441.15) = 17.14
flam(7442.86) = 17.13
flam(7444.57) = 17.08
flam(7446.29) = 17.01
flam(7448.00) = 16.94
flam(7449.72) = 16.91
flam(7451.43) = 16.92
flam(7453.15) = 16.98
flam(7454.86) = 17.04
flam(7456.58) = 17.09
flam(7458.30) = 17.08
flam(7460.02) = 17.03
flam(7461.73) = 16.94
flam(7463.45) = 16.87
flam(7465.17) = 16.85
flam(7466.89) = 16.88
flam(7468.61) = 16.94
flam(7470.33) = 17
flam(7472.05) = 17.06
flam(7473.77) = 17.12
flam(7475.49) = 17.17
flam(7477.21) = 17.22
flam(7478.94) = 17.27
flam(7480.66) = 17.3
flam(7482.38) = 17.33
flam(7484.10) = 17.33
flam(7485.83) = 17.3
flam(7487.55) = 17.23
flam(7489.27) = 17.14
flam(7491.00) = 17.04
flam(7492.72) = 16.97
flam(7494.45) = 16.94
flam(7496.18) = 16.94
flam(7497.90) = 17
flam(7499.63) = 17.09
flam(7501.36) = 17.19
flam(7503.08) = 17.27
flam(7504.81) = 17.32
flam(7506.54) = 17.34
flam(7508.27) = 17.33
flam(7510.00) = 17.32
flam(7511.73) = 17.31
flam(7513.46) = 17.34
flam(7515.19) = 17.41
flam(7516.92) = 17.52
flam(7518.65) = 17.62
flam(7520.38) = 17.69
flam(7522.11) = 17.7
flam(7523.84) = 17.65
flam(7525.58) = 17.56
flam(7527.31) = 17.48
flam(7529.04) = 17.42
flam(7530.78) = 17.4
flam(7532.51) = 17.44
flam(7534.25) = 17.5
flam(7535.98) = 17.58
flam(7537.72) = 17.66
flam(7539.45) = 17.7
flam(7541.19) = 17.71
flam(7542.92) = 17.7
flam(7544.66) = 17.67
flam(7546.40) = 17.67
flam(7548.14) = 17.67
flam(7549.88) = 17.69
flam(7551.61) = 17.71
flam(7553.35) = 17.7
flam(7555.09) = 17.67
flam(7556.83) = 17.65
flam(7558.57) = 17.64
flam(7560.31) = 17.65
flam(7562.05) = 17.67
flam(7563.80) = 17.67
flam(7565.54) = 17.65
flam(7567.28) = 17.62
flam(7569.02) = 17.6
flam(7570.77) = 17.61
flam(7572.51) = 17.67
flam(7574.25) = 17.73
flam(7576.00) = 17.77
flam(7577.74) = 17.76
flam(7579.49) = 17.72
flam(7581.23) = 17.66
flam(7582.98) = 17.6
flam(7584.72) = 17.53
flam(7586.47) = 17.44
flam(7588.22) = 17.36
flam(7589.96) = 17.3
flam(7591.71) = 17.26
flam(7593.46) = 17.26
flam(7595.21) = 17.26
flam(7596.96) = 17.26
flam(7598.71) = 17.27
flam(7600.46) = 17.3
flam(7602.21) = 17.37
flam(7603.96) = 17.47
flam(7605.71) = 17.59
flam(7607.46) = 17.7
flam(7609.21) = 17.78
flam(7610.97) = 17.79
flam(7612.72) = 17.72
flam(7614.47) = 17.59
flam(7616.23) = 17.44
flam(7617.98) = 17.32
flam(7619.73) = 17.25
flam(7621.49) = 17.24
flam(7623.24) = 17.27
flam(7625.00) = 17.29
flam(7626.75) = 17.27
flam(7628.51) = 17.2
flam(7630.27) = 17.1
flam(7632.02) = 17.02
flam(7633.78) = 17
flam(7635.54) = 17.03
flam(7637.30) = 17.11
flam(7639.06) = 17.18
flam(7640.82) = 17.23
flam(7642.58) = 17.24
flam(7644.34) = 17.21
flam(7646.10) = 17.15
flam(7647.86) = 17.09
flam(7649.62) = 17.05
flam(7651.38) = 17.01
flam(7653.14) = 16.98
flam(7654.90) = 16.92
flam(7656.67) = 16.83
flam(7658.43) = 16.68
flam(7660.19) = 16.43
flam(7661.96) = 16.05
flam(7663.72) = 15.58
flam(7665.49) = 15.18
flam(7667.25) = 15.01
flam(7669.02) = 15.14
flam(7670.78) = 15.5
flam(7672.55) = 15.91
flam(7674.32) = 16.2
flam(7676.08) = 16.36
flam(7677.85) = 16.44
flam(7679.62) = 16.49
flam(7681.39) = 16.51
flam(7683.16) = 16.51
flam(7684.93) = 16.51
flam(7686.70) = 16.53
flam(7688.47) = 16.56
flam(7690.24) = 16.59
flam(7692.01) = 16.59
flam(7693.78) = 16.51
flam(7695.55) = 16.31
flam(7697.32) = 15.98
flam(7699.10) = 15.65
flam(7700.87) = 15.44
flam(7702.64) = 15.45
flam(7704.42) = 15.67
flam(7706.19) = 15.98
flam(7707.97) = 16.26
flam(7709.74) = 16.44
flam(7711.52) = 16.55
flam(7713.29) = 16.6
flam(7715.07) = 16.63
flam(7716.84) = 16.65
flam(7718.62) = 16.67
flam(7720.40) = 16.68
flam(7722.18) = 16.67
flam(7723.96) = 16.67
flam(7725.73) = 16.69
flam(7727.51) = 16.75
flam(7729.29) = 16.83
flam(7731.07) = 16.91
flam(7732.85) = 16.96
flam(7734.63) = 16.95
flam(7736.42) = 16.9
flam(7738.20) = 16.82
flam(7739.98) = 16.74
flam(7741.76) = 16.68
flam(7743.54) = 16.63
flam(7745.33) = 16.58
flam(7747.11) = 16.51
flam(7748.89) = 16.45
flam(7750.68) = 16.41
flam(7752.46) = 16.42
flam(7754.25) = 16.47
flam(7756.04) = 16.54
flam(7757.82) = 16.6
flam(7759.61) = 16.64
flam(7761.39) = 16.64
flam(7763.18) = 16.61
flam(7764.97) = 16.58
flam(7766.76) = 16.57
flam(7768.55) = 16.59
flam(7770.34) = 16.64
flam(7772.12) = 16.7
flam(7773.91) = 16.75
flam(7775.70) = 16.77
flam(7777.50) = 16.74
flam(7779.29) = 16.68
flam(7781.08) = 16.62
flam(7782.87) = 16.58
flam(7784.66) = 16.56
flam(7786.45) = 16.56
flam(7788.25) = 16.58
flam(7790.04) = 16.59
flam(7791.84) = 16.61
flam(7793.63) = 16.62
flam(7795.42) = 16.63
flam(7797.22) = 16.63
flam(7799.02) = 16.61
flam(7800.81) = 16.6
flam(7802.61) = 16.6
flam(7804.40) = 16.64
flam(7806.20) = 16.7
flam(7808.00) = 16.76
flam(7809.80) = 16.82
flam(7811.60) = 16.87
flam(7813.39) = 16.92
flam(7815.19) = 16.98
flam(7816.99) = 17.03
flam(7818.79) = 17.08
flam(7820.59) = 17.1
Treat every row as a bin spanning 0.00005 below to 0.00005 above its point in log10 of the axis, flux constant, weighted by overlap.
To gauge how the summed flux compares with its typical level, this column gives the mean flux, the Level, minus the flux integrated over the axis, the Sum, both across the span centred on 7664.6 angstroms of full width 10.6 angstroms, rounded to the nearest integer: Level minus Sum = -149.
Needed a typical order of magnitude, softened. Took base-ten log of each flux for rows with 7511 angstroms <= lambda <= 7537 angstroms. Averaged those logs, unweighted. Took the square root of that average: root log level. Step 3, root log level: 1.12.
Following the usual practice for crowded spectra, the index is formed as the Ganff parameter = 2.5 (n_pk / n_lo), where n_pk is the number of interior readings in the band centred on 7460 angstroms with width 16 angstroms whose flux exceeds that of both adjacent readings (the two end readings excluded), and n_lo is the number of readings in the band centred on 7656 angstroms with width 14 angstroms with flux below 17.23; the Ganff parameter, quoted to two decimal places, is 0.31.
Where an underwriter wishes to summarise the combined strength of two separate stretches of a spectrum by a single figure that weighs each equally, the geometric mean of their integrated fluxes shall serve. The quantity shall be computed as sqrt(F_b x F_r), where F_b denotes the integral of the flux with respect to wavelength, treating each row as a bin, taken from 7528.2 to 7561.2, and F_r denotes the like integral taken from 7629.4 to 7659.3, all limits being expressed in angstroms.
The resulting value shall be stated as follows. 545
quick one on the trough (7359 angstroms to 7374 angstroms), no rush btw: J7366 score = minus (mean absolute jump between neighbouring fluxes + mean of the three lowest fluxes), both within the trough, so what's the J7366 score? -16.3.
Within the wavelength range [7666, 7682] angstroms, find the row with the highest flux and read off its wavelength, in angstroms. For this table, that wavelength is 7681.39 angstroms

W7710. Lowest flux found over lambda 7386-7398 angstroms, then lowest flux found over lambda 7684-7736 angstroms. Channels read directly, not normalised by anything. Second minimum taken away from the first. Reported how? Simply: 1.3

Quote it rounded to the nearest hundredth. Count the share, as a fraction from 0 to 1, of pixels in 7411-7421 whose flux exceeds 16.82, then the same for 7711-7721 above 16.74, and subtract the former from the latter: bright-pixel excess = -0.67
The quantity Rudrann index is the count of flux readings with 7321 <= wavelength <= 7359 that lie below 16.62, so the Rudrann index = 22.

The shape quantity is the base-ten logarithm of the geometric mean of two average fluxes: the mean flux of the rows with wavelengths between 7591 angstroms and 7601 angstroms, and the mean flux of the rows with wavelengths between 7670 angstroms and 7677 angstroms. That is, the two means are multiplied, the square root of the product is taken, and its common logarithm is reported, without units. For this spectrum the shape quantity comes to 1.22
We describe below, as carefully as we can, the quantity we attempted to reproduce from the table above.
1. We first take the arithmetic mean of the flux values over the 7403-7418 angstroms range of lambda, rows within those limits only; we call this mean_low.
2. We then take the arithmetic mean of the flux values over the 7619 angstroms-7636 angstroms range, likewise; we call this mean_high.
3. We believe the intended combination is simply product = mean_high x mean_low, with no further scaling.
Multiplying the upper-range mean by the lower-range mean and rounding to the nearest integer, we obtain 289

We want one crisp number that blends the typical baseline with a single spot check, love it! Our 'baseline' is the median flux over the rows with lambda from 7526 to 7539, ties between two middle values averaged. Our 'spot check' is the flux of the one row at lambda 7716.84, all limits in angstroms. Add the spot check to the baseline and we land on 34.13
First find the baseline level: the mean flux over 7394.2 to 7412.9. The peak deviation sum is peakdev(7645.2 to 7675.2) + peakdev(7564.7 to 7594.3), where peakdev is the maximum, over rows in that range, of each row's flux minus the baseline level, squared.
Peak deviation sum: 4.1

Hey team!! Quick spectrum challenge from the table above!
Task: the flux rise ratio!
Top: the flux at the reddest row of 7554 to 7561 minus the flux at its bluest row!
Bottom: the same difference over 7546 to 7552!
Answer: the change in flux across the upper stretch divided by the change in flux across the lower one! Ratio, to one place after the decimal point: -0.5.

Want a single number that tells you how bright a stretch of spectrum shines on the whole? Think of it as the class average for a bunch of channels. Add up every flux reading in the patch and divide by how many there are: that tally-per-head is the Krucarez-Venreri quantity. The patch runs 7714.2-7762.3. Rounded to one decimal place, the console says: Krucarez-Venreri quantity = 16.7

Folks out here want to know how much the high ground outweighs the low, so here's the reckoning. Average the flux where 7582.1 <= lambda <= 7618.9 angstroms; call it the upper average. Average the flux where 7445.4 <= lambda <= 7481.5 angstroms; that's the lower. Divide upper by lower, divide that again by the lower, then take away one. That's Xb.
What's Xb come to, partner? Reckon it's -0.940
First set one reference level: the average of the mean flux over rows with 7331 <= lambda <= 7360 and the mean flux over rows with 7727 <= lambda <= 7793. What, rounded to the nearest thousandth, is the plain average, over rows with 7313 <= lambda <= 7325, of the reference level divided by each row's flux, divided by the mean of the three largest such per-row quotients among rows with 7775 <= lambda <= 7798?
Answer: 1.019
